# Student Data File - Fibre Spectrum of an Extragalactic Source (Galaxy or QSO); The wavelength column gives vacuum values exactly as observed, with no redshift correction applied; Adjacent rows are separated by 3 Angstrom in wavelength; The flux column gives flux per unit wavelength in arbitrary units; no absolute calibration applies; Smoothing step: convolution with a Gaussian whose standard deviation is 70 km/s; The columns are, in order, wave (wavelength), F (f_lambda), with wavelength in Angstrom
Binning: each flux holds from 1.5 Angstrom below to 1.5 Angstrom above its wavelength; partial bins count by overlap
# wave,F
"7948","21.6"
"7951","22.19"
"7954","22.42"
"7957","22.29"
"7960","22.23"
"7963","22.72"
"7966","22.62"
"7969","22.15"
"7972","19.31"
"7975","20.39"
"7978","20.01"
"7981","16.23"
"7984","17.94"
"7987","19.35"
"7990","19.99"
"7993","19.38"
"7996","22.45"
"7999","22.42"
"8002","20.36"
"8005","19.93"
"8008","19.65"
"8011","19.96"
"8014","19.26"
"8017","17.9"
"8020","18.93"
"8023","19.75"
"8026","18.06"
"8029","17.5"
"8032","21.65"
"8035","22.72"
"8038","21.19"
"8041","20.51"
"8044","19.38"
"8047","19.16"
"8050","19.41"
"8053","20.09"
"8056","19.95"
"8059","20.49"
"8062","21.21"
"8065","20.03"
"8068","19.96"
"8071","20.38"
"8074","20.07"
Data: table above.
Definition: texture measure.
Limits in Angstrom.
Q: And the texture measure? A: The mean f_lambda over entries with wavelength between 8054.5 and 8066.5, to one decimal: 20.4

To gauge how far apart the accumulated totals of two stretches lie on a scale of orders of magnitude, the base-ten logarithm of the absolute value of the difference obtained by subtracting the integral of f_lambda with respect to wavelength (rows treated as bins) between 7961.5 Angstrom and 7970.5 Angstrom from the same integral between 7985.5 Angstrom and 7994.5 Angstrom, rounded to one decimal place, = 1.4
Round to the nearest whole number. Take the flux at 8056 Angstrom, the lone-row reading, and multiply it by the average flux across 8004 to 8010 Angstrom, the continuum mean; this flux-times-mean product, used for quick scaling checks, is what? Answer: 395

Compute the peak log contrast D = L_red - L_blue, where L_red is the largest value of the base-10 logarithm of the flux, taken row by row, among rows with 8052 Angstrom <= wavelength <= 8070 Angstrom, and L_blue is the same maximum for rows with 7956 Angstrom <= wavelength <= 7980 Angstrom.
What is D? -0.030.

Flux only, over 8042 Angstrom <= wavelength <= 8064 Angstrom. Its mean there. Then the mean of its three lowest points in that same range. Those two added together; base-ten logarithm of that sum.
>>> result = 1.59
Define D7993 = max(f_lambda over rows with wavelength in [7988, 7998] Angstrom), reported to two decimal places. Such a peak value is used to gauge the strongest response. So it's 22.45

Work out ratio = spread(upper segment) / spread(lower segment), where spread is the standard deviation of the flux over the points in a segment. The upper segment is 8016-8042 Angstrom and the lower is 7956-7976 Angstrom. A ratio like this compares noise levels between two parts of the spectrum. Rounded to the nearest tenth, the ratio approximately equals 1.4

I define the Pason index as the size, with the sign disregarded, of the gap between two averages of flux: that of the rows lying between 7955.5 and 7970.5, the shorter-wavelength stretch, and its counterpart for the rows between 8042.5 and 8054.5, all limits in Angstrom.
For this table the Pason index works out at 2.9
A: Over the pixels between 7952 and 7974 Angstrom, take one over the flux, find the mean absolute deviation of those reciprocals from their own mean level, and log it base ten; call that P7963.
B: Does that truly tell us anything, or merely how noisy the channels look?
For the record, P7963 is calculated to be -2.76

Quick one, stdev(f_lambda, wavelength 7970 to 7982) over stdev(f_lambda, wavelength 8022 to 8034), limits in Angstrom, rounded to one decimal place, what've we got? 1.0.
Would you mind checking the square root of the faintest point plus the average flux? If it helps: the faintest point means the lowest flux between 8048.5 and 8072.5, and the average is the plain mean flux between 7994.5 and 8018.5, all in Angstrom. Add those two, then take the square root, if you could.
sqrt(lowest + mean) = 6.30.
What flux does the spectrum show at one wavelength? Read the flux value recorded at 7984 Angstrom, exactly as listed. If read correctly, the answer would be 17.94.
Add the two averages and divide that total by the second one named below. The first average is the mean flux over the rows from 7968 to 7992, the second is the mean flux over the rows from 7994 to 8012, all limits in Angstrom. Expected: 1.93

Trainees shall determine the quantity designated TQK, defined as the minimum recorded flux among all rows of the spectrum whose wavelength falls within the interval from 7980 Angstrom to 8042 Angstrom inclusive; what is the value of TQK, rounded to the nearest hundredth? 16.23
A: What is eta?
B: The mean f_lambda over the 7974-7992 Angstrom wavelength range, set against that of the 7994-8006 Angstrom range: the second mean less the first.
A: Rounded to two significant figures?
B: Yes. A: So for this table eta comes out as 2.3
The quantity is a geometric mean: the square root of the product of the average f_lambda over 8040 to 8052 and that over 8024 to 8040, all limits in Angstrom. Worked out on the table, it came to 19.9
